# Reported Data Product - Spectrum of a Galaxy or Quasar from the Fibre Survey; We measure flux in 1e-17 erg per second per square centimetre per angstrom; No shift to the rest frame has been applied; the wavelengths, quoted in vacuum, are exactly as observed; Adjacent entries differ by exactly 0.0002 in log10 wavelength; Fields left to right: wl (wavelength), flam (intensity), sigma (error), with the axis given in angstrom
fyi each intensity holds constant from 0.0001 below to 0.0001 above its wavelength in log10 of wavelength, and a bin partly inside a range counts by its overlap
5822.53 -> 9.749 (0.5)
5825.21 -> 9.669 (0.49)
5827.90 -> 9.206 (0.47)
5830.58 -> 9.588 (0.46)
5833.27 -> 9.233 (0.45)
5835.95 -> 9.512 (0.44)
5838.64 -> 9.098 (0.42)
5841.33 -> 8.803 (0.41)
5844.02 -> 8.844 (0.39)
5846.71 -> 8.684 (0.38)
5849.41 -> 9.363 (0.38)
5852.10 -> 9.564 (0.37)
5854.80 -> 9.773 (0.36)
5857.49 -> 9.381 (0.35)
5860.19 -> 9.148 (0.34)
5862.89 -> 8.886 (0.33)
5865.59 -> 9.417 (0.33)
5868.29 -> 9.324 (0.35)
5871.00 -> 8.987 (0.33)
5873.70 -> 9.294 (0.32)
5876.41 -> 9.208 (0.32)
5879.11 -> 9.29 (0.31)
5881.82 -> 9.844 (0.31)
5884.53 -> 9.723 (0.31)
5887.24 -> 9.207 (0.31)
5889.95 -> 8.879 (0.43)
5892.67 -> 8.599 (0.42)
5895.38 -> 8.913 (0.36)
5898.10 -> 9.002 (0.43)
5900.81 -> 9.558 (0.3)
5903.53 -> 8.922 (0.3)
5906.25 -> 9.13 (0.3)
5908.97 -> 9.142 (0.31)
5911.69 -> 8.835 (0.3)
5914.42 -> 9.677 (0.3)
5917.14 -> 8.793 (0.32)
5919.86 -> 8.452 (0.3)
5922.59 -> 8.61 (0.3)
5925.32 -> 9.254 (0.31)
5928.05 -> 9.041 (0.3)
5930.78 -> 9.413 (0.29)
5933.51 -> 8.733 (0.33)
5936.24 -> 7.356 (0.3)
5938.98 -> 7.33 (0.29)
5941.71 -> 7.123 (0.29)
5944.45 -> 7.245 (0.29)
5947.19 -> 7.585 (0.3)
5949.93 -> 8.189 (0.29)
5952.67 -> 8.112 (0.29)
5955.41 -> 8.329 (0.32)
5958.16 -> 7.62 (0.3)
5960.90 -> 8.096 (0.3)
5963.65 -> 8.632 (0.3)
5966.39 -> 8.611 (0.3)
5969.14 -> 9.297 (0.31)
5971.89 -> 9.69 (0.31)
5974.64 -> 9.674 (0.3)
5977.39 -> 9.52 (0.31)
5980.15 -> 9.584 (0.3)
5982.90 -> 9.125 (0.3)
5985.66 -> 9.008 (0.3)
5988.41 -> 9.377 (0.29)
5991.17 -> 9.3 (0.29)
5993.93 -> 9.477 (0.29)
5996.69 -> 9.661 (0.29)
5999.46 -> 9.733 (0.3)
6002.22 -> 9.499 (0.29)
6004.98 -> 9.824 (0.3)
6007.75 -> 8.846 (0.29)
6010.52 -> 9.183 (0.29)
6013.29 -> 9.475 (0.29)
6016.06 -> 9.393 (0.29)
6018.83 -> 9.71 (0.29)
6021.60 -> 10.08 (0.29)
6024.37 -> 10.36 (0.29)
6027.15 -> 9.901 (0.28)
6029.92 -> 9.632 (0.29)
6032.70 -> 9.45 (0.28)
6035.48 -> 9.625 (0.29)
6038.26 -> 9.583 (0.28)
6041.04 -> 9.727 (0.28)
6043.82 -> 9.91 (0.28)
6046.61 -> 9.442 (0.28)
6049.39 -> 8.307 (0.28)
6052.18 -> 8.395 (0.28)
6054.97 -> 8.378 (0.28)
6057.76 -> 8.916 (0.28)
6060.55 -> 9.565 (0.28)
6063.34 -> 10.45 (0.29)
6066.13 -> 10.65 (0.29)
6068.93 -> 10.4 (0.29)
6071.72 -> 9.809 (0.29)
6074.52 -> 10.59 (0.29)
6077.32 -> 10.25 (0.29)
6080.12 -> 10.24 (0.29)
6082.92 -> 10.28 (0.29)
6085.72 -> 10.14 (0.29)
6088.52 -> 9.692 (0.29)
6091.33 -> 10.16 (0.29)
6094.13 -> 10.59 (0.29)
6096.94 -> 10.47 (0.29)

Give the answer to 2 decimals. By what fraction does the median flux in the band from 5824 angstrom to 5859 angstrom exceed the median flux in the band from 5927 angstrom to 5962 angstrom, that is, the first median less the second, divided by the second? 0.16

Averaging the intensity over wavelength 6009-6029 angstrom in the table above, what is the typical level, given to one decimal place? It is 9.7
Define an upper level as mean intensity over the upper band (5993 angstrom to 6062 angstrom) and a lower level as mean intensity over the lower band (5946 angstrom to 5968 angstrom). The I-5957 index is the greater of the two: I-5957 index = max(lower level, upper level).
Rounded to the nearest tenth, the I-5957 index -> 9.4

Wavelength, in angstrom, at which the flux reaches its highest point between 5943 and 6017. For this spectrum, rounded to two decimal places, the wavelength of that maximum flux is 6004.98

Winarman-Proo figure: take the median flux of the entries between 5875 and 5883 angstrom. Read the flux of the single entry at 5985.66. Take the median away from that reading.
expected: -0.3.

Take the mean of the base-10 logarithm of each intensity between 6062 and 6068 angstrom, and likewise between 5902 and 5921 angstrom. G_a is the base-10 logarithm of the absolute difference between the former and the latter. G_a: -1.2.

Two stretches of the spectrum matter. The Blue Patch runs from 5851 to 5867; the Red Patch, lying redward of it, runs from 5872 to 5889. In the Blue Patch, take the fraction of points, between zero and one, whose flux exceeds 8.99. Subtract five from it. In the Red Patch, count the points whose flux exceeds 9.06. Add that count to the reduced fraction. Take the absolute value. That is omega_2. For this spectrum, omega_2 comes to 1.8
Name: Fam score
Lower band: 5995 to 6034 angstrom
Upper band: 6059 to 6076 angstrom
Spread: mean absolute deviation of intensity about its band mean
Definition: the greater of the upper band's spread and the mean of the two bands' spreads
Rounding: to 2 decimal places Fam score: 0.37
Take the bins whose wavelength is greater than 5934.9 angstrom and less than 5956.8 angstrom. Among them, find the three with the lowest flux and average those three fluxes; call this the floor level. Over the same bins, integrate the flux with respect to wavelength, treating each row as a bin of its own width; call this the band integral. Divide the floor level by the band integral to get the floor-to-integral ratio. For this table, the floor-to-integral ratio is 0.0431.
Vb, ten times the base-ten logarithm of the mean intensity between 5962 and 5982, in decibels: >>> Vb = 9.7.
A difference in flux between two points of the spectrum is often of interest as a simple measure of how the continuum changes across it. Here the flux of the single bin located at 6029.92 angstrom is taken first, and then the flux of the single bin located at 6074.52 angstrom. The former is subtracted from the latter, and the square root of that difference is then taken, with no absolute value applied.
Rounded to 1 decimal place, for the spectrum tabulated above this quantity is 1.0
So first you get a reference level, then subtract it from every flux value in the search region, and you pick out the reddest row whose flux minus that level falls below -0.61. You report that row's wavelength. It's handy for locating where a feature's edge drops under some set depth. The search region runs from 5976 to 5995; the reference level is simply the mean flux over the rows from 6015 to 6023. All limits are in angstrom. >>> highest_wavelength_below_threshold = 5985.66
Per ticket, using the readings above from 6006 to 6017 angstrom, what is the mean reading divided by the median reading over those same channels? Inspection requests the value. 0.99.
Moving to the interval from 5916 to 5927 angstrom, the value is 1.01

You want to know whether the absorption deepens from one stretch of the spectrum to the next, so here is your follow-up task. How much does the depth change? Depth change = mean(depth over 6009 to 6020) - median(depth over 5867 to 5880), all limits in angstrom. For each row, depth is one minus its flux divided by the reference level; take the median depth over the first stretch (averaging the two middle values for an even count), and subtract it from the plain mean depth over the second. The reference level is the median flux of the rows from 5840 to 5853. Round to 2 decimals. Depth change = -0.02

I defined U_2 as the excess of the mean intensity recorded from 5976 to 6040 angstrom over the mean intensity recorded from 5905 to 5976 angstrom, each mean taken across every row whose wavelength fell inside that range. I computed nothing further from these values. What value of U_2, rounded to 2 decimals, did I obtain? 1.00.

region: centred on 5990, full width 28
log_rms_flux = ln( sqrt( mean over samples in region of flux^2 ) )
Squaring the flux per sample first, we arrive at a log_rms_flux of 2.24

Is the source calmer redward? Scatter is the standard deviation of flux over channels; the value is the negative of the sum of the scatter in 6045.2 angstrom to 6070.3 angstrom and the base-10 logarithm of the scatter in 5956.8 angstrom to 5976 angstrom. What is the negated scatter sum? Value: -0.8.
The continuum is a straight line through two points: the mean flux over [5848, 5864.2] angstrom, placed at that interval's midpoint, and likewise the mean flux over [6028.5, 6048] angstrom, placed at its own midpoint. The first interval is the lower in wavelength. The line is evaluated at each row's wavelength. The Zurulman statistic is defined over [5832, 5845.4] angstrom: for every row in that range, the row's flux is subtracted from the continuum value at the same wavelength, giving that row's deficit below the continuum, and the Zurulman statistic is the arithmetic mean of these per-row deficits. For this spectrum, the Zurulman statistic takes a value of 0.2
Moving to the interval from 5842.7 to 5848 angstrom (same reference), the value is 0.6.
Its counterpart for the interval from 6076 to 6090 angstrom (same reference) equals -0.4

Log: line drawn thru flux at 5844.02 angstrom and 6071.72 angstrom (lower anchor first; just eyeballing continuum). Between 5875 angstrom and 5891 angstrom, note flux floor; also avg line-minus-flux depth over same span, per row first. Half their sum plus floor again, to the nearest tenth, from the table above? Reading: 13.1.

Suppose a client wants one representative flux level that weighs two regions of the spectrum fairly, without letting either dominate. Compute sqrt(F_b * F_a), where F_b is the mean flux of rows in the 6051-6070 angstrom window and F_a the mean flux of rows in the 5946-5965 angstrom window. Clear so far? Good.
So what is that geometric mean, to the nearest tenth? 8.8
